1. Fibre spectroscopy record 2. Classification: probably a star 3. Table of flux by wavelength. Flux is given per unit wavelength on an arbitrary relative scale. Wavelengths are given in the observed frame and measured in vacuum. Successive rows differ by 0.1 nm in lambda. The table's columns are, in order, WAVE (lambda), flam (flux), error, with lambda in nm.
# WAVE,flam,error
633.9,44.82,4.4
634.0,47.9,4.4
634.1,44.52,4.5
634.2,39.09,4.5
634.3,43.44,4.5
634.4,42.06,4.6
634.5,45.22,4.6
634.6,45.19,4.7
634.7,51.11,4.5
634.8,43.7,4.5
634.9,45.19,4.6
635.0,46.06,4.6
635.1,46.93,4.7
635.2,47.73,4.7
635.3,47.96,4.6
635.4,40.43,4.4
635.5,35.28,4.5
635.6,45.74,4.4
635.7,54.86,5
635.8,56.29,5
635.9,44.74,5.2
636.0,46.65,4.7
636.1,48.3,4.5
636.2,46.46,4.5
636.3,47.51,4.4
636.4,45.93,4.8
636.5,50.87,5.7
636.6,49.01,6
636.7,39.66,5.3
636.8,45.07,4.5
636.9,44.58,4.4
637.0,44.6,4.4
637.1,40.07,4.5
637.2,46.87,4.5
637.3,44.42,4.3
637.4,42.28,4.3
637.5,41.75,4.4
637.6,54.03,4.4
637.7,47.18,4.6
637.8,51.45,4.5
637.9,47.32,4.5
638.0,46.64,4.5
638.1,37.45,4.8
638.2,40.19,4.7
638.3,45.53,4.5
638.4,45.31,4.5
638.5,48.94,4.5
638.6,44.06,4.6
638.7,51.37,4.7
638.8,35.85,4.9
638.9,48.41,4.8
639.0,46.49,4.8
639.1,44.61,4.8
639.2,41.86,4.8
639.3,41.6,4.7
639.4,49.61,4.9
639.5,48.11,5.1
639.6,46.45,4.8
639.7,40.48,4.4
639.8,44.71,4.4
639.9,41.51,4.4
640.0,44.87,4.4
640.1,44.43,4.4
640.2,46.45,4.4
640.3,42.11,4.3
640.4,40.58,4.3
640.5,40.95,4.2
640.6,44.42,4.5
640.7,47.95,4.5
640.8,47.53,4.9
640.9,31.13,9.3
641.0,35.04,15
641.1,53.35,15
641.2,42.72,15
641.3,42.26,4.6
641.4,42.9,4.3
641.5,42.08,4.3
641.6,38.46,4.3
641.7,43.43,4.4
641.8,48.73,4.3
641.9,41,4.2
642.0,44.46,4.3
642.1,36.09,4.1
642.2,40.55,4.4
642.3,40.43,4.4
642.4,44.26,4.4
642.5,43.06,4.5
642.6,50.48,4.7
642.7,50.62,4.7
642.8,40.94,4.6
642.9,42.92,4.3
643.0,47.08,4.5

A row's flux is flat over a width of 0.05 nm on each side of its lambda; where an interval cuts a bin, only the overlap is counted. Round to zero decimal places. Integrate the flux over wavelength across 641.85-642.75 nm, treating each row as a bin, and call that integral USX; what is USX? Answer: 39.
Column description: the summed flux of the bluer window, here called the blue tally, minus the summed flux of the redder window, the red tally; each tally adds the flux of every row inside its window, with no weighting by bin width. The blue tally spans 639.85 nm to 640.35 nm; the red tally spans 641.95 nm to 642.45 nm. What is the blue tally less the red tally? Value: 14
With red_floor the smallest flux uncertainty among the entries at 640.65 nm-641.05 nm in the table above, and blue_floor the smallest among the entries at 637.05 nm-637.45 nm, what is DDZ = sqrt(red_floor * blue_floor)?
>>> 4.40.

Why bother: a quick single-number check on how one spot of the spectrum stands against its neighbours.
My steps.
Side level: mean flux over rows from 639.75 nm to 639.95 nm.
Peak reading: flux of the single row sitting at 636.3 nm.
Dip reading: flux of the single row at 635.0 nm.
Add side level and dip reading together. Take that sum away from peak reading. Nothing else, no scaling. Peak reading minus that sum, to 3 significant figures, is -41.7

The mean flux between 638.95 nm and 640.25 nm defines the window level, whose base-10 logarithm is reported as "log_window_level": 1.650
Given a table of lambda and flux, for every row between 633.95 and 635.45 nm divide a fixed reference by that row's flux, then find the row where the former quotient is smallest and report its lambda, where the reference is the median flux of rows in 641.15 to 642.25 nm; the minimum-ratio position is 634.7 nm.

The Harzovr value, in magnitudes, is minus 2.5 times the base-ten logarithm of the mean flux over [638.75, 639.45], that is -4.11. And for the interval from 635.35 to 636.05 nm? -4.16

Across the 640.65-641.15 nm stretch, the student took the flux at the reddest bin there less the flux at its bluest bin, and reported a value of 5.4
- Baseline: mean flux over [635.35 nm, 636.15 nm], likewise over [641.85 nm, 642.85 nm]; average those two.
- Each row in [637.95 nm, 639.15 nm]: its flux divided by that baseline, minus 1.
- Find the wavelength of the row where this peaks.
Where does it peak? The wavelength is 638.7 nm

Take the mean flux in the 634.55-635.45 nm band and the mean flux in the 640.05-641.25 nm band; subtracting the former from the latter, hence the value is -3.0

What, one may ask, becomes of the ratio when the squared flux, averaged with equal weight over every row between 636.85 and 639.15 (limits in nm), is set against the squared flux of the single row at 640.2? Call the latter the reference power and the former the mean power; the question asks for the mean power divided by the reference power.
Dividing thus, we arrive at 0.95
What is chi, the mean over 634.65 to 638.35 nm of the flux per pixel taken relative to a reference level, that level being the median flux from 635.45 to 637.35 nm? 1.00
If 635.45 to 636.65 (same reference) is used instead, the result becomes 1.04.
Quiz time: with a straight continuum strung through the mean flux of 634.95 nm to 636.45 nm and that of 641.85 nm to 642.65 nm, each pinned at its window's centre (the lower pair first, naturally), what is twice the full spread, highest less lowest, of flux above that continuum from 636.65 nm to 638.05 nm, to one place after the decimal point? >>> 29.9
